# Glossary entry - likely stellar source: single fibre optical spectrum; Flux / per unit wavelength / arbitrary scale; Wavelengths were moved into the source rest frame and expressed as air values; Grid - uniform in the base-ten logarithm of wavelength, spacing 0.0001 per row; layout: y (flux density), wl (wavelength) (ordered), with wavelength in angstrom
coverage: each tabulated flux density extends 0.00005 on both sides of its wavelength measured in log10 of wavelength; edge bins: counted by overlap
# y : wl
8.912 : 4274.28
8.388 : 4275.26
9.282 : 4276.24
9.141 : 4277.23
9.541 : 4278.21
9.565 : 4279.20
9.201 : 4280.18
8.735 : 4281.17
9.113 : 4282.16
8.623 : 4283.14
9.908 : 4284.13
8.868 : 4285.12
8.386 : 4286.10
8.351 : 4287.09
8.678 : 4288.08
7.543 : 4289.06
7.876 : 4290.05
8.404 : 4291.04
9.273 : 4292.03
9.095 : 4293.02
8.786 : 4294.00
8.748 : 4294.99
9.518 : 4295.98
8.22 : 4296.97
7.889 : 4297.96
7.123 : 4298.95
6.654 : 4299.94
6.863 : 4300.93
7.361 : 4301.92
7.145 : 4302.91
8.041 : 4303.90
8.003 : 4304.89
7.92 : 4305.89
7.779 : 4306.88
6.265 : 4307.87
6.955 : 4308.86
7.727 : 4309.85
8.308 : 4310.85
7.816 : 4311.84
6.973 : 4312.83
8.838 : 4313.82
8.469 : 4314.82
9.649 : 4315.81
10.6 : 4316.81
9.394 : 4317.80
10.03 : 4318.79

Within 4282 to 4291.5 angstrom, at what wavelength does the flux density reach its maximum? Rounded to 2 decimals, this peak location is 4284.13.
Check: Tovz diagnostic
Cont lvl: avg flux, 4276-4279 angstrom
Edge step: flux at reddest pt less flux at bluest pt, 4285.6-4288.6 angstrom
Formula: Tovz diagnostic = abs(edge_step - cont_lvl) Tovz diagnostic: 9.0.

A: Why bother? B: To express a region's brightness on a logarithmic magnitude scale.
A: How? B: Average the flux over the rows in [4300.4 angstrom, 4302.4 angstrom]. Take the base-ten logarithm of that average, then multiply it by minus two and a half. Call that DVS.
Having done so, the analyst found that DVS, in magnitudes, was -2.13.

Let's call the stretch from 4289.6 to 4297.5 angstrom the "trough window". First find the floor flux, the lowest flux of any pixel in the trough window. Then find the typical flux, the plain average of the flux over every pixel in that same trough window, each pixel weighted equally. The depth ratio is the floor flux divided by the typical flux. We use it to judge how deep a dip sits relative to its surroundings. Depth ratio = 0.901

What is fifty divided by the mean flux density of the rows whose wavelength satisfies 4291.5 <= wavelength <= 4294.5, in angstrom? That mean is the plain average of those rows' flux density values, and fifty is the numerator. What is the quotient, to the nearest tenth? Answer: 5.5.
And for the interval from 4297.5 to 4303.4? 7.0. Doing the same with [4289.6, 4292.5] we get 5.9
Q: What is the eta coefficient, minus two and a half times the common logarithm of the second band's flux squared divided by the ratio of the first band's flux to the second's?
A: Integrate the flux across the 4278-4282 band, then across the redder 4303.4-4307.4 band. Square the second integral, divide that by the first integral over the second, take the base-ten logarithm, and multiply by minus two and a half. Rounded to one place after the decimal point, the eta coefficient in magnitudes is -7.3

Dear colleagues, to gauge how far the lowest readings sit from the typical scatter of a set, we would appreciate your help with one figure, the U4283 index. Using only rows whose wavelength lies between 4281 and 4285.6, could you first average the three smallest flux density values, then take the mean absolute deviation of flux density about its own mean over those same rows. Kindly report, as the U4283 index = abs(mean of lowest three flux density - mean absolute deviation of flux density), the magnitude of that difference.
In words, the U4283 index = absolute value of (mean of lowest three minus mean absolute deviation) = 8.37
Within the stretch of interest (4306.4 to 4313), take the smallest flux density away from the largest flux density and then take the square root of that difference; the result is 1.4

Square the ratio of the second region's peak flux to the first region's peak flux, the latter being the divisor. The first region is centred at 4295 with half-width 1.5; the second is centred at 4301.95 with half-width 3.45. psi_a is 0.7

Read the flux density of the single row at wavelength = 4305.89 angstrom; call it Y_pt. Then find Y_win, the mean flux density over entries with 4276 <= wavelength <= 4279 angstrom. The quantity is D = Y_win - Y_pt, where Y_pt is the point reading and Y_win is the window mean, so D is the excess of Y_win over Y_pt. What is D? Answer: 1.4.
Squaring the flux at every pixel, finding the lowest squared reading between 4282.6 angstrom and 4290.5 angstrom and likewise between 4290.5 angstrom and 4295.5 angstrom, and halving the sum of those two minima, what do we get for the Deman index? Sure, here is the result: 64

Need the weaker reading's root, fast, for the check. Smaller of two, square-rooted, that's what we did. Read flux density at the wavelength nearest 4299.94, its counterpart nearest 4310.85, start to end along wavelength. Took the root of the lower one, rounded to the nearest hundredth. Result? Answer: 2.58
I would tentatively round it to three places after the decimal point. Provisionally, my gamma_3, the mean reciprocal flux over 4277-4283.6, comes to 0.110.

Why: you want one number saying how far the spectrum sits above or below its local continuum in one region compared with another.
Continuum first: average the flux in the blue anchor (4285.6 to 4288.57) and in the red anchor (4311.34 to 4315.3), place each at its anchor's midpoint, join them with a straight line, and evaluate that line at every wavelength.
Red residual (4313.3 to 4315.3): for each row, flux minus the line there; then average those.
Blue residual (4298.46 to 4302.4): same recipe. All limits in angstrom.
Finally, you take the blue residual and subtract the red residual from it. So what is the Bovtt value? -1.9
